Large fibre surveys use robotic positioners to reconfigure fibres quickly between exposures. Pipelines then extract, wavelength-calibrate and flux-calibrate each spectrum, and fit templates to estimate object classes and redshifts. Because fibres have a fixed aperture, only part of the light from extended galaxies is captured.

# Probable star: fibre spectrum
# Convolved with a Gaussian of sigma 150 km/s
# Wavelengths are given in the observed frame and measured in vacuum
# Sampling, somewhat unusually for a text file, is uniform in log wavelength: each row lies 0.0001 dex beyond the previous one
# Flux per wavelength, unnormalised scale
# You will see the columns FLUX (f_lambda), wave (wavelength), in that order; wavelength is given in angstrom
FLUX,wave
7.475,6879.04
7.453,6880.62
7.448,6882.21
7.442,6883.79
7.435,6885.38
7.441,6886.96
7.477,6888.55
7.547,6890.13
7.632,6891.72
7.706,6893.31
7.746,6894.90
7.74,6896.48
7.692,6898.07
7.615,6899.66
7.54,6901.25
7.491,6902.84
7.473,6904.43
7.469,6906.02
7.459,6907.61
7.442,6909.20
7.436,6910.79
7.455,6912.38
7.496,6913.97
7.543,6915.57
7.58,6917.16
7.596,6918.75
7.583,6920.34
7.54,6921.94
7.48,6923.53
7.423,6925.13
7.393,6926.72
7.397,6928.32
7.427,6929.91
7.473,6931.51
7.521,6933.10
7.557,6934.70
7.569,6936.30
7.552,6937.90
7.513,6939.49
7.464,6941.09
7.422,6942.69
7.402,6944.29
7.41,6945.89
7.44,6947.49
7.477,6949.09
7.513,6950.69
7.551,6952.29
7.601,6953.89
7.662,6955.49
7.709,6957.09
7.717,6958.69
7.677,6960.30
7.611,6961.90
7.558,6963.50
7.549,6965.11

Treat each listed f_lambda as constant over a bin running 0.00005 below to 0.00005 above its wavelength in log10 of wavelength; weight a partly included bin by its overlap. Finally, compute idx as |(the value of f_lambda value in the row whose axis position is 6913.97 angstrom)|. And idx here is 7.50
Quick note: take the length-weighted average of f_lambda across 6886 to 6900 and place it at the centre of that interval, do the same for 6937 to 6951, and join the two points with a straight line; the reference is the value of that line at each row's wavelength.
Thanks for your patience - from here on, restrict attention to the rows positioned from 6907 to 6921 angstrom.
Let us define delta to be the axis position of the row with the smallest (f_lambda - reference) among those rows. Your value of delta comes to 6910.79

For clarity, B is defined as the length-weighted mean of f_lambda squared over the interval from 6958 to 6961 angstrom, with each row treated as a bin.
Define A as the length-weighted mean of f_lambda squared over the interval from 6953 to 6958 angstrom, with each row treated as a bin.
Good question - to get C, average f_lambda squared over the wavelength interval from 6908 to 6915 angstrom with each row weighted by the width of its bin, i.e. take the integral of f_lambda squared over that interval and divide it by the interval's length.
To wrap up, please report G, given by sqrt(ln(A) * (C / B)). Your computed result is 1.958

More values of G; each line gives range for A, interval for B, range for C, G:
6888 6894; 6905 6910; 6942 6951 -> 2.008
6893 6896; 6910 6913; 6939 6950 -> 2.022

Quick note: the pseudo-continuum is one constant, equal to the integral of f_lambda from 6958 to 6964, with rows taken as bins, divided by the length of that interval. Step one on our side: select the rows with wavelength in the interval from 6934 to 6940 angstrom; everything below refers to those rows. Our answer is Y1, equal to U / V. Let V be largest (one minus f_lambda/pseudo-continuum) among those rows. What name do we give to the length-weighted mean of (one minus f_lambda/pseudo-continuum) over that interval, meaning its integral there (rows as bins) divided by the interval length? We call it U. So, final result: 0.7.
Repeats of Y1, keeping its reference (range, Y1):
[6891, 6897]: -6.6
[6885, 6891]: 0.8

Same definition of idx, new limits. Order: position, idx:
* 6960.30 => 7.68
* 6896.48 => 7.74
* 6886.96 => 7.44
